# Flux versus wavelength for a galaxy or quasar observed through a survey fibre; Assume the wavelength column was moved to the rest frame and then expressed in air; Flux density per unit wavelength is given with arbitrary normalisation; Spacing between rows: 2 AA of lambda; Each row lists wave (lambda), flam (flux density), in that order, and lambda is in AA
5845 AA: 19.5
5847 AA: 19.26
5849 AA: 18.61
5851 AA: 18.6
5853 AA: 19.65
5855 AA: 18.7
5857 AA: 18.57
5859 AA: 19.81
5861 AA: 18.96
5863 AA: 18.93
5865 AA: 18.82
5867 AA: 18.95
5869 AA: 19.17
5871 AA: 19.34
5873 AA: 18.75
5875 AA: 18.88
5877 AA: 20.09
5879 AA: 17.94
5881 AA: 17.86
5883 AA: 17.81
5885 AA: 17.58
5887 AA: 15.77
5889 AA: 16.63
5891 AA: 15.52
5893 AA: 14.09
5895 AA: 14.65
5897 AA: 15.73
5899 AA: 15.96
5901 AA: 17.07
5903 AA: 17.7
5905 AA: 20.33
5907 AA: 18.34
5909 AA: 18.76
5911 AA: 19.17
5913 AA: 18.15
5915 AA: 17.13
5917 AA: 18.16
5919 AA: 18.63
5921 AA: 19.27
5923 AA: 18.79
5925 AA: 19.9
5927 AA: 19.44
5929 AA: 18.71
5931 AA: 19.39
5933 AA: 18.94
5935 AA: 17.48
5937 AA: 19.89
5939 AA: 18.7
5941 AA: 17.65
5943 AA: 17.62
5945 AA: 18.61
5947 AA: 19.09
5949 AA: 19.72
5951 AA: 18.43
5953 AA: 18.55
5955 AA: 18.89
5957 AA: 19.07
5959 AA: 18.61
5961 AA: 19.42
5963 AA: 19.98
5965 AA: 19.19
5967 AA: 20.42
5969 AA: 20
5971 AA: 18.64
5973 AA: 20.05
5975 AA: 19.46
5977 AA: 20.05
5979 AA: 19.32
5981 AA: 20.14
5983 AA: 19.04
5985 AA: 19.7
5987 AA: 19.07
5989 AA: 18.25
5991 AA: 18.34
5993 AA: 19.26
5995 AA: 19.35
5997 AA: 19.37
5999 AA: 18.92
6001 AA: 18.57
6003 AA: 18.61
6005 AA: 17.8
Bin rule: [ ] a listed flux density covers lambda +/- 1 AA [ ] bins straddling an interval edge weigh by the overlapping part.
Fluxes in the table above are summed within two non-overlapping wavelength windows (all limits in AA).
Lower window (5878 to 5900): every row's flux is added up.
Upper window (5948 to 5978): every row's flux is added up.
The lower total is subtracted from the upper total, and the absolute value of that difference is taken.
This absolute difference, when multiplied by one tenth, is 11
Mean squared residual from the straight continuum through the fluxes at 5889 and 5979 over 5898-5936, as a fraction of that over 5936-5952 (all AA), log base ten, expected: 0.38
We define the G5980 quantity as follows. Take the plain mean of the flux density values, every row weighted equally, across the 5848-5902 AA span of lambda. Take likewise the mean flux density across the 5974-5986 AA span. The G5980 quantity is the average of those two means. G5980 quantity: 18.7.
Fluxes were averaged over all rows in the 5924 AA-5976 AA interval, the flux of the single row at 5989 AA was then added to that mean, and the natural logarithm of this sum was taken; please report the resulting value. 3.62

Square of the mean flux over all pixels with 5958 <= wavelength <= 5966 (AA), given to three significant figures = 372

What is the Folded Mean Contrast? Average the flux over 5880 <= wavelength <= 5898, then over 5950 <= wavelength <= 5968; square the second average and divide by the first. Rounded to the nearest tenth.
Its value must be 22.7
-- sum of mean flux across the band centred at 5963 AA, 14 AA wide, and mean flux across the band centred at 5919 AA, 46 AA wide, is 37.9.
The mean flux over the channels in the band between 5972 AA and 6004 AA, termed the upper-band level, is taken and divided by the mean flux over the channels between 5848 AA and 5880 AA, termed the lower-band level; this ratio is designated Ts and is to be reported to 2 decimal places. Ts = 1.01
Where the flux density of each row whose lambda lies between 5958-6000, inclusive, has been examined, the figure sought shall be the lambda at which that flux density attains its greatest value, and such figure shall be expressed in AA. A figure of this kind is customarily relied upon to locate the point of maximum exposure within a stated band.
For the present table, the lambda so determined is 5967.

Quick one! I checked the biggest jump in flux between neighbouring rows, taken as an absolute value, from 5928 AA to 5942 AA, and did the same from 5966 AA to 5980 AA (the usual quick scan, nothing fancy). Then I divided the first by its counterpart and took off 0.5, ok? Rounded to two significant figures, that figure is 1.2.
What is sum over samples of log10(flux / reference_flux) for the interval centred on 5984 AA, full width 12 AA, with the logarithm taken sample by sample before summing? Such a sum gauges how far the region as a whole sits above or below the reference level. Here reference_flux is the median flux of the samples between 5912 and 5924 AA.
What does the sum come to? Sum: 0.12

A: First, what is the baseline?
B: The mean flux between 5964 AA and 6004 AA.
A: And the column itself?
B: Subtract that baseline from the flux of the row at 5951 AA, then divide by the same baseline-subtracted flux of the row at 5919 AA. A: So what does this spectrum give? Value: 1.3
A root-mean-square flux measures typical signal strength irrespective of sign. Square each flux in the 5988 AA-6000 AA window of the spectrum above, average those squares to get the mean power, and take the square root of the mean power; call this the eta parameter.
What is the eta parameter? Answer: 18.9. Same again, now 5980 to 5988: 19.5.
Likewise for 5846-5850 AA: 18.9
